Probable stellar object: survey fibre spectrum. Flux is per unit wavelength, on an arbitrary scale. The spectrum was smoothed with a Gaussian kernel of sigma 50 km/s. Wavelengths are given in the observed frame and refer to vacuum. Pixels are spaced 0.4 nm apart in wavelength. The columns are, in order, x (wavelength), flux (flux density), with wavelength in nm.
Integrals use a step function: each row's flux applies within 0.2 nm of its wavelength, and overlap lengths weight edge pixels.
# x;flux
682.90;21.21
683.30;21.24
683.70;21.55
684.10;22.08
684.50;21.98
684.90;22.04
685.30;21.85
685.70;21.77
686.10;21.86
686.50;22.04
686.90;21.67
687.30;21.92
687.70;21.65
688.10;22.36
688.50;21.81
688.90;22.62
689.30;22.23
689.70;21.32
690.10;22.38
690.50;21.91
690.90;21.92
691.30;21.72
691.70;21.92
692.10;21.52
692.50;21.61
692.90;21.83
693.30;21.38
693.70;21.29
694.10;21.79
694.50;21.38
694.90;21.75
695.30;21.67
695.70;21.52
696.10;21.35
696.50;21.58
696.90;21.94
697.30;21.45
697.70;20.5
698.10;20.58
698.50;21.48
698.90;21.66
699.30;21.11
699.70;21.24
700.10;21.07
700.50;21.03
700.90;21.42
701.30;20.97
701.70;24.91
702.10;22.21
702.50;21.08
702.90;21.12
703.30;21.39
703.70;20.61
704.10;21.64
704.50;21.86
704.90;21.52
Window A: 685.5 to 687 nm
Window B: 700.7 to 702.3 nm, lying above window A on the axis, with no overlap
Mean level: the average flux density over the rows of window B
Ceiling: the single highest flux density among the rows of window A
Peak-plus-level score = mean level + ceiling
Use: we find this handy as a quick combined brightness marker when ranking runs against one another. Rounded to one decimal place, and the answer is 44.4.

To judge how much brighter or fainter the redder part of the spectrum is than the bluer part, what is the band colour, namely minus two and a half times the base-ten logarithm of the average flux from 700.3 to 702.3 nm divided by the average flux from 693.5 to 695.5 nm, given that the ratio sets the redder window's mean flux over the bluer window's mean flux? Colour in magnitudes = -0.026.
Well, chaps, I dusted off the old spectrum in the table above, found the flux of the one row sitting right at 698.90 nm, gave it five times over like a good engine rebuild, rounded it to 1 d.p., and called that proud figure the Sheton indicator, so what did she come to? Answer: 108.3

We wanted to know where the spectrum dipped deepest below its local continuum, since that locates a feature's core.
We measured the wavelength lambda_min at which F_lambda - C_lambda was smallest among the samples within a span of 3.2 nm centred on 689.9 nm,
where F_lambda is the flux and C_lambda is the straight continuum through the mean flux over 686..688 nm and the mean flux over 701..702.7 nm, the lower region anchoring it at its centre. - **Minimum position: 689.70 nm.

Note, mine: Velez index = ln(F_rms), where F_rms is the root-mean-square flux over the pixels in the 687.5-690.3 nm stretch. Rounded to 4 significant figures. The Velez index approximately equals 3.094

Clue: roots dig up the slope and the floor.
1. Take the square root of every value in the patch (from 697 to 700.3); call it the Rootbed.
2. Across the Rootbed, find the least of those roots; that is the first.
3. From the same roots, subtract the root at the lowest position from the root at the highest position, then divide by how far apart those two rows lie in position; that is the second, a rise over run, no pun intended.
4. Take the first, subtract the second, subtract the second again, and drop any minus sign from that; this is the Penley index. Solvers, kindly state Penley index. 4.56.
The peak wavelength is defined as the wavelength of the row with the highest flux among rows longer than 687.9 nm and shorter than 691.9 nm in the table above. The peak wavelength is 688.90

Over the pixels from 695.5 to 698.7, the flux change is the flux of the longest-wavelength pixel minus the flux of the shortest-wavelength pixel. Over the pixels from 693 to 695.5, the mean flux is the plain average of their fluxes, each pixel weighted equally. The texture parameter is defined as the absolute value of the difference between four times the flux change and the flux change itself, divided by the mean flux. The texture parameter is 0.01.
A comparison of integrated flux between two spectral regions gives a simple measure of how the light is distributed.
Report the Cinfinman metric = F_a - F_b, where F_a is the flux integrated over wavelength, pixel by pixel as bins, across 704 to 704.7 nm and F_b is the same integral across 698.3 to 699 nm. 0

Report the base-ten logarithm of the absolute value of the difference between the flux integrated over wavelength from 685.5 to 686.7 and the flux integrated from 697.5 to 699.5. 1.2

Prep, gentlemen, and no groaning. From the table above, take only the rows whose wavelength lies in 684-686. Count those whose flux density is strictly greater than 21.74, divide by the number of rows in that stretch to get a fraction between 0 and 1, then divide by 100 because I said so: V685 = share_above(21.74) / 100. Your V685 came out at 0.010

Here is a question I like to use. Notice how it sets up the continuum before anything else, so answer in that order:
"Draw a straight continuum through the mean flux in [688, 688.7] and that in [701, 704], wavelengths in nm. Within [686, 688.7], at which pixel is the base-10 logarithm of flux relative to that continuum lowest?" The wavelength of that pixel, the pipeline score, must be 687.70 nm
